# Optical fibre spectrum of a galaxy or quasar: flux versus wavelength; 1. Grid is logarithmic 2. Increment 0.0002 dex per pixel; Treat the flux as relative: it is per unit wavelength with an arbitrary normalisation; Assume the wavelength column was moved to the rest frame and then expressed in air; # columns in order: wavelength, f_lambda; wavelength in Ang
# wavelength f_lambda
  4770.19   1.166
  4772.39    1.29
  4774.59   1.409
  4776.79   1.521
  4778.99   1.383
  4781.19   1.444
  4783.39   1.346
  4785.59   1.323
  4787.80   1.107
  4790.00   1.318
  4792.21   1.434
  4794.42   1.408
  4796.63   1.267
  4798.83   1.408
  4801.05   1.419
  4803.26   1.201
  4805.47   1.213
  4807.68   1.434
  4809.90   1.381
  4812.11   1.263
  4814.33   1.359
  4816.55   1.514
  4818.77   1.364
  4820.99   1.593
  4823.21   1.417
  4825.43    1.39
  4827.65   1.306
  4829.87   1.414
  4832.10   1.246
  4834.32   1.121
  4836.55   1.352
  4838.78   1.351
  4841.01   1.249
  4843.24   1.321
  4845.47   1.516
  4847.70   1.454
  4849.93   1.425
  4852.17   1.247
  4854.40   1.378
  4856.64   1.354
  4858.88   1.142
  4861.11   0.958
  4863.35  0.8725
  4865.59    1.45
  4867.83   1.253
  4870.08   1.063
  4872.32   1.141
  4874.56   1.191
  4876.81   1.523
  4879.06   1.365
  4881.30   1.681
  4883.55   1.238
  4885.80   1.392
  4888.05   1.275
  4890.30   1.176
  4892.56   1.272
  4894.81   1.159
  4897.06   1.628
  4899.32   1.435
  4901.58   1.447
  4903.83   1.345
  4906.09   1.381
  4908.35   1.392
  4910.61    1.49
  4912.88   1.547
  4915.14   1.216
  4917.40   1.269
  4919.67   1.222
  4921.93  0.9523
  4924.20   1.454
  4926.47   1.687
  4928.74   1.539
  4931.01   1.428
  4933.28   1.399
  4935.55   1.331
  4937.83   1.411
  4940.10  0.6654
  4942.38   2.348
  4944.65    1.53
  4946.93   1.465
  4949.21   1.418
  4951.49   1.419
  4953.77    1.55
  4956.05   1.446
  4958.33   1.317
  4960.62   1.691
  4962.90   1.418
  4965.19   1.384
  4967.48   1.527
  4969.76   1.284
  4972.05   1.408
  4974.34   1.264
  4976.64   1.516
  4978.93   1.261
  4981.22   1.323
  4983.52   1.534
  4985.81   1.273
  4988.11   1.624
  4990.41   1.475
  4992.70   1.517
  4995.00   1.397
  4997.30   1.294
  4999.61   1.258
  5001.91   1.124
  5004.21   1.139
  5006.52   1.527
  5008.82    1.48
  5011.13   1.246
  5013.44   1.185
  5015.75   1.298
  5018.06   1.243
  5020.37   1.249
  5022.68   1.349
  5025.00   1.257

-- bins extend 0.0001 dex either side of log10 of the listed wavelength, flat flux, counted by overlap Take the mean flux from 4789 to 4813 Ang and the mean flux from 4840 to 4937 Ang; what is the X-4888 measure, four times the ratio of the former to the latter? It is 4.03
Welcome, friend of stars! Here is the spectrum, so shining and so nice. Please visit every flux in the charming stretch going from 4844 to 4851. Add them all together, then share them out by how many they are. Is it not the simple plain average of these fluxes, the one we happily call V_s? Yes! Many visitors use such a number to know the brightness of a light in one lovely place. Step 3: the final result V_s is 1.46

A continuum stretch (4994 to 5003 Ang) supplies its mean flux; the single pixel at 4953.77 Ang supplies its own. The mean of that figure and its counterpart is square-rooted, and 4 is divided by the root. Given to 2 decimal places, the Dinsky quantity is 3.37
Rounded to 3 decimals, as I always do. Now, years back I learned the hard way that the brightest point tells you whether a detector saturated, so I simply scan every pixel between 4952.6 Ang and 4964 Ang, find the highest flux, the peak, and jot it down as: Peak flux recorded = 1.691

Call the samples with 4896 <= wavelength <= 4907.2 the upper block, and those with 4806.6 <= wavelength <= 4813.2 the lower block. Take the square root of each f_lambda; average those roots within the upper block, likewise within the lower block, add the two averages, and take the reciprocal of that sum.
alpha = 0.422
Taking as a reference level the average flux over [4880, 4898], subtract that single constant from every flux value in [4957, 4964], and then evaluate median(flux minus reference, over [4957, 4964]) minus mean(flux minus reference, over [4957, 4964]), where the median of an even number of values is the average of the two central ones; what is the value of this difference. -0.057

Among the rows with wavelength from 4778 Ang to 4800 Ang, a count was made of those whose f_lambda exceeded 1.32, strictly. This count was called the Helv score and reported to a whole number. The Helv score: 7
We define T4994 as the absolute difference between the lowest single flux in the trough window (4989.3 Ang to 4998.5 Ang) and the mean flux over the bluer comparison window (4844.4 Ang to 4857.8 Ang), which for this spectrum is 0.10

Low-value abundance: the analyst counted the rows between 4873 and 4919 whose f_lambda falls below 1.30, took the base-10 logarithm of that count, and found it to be 0.90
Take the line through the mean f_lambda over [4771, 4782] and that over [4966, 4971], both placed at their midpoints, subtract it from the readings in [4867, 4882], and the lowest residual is -0.34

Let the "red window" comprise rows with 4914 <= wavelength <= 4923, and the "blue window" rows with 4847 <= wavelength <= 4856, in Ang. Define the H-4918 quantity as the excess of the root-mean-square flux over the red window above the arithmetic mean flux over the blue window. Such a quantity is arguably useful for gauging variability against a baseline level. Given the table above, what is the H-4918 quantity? -0.20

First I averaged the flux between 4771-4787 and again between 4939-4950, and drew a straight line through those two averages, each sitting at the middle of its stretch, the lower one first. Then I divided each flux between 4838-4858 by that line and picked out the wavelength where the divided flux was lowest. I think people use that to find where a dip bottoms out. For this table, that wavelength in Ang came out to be 4852.17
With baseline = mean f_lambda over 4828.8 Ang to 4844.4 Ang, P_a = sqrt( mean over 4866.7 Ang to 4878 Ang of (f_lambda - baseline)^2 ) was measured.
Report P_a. 0.17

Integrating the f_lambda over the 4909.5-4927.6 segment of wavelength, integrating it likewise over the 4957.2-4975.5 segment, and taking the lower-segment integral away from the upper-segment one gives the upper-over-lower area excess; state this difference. 1.3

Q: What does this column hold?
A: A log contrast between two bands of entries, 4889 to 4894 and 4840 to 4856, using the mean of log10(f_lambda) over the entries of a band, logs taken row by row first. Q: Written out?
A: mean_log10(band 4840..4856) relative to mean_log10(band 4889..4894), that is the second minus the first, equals 0.05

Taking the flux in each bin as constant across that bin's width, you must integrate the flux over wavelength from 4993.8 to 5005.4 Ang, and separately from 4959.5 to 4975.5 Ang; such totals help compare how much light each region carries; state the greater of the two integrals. 23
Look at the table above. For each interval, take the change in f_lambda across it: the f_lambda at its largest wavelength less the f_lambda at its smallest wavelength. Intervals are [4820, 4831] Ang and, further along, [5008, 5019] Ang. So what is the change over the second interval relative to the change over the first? 1.3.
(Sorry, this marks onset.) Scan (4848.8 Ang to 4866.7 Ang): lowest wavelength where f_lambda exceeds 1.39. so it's 4849.93 Ang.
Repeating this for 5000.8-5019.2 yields 5006.52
